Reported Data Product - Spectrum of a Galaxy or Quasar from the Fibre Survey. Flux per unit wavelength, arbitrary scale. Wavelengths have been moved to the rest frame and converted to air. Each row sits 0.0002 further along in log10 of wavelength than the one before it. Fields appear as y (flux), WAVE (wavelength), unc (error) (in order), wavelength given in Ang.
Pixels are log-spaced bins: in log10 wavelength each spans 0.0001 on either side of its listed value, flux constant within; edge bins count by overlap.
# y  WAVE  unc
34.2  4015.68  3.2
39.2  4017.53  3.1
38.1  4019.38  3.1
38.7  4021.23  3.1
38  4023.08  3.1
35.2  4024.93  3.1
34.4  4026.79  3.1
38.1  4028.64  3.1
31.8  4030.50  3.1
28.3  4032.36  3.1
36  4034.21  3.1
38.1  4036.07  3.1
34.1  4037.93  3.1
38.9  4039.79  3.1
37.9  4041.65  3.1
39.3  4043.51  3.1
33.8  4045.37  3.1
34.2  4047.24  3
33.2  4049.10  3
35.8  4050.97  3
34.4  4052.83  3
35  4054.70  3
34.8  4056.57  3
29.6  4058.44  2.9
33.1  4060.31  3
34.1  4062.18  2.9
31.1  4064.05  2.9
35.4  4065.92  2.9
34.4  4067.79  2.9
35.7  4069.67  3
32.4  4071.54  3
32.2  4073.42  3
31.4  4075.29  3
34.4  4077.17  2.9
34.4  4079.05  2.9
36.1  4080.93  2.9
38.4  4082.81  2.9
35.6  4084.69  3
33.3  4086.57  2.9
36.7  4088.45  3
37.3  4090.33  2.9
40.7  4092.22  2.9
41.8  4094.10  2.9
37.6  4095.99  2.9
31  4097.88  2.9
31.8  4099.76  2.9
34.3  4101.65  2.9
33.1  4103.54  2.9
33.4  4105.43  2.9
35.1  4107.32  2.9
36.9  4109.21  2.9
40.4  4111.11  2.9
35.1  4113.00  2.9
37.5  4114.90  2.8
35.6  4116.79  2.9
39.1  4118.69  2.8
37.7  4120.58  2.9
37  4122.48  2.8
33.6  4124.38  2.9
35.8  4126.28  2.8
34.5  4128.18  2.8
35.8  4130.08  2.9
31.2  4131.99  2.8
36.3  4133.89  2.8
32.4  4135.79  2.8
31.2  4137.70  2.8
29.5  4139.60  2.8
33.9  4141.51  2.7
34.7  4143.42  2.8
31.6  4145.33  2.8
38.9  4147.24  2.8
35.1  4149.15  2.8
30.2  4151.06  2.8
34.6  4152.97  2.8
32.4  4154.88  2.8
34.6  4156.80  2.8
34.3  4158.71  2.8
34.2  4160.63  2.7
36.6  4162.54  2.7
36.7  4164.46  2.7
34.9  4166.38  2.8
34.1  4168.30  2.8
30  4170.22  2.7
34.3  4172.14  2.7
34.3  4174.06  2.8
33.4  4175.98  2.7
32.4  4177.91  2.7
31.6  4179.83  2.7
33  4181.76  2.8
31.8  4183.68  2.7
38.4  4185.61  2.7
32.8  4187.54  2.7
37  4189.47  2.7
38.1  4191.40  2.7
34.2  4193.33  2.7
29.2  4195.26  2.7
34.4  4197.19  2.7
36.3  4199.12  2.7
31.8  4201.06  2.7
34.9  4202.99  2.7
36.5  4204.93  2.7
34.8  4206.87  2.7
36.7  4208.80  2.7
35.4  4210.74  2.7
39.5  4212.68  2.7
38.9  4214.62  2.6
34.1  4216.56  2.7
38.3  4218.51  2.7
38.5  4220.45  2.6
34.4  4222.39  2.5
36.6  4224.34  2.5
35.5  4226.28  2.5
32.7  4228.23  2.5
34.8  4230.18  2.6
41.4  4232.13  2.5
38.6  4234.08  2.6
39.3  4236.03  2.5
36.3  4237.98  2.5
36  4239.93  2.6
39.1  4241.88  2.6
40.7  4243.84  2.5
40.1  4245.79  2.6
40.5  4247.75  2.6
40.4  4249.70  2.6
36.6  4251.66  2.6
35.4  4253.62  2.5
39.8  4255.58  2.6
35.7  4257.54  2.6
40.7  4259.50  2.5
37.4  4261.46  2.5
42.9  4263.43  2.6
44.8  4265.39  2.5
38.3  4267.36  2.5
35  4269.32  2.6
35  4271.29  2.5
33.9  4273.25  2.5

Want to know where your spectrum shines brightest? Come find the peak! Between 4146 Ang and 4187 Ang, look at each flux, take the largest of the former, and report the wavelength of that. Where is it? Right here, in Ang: 4147.24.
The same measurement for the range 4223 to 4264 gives 4263.43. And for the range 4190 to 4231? 4212.68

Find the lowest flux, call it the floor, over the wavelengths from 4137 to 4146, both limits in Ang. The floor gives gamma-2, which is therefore 29.5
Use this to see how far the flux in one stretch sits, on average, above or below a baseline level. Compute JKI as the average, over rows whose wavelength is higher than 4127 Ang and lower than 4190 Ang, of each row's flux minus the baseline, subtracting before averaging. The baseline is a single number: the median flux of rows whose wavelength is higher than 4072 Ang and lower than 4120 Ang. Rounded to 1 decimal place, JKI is -1.8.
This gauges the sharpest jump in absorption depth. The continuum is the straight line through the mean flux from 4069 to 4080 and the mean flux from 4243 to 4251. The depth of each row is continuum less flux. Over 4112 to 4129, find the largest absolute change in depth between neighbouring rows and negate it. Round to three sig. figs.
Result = -3.48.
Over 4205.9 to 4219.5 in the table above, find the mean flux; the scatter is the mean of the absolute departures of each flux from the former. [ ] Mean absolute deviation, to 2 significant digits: 1.8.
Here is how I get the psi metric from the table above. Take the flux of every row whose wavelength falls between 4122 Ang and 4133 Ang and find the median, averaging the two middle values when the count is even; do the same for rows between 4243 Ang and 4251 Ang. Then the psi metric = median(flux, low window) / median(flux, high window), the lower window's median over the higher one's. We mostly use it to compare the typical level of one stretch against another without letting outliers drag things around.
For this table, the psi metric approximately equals 0.869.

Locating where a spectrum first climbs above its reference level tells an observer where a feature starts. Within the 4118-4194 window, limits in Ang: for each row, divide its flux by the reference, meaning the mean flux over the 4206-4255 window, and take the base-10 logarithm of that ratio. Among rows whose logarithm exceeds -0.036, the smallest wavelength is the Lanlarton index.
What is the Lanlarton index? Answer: 4118.69 Ang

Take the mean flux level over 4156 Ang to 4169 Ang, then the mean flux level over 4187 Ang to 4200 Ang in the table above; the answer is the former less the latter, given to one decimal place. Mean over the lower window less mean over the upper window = 0.5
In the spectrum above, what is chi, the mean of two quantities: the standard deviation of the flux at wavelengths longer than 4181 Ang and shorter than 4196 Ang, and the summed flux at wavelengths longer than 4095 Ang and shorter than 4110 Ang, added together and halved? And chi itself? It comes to 138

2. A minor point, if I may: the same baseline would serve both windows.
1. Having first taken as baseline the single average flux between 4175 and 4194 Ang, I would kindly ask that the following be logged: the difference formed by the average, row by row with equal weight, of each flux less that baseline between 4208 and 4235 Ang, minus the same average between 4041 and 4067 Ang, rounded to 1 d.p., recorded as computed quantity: 2.4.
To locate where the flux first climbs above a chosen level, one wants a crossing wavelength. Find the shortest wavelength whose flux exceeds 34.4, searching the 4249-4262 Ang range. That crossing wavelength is 4249.70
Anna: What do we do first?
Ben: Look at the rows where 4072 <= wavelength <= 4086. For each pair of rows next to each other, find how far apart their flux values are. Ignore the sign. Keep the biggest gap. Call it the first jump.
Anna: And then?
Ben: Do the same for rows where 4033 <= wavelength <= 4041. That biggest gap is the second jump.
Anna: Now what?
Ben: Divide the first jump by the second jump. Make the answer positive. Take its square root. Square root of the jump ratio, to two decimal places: 0.79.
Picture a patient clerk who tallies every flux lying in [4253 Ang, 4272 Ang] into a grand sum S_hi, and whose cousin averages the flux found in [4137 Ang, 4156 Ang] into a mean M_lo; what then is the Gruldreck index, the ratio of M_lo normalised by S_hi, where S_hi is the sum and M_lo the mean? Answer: 0.086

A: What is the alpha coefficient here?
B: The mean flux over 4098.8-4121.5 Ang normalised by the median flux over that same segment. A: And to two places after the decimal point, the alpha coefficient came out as 1.01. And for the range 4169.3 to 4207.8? 0.99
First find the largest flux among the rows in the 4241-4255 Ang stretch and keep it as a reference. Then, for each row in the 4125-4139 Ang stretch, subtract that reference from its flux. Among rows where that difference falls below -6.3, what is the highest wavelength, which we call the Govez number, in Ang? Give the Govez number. 4137.70 Ang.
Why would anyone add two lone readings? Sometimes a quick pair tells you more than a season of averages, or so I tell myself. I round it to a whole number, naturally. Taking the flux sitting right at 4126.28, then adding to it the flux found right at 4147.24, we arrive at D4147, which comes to 75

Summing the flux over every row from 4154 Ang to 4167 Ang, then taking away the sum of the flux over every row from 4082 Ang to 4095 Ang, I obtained -20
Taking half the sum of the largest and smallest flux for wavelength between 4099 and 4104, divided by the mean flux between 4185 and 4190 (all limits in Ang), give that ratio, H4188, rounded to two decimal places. 0.92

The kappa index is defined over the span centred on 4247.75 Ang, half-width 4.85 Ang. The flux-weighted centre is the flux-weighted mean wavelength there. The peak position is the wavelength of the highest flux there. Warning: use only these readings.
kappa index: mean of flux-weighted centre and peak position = 4245.8 Ang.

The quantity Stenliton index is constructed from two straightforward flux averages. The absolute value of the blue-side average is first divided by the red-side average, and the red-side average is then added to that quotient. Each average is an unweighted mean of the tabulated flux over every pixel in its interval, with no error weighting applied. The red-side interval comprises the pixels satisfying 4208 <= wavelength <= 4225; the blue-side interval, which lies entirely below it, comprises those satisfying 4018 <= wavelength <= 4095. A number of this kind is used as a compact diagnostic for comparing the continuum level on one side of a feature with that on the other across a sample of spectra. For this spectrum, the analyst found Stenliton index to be 37.9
